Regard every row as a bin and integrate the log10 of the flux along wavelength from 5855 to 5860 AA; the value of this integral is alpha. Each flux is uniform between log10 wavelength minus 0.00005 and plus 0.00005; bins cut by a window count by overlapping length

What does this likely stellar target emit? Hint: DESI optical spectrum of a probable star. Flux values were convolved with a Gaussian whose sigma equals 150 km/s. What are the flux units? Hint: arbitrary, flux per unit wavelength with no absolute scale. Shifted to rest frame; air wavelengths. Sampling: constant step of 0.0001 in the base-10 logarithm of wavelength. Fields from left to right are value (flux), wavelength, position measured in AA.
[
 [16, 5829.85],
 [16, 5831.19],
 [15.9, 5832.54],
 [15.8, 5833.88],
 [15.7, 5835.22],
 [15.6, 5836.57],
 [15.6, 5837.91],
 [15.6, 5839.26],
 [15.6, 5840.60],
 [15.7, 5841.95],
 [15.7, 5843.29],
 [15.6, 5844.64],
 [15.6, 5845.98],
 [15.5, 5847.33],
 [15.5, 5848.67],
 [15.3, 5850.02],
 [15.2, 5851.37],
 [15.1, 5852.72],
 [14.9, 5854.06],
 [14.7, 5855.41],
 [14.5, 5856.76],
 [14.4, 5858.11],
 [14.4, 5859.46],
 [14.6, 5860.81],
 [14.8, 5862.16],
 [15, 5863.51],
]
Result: 5.8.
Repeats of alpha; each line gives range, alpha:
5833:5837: 4.8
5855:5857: 2.3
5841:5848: 8.4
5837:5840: 3.6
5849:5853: 4.7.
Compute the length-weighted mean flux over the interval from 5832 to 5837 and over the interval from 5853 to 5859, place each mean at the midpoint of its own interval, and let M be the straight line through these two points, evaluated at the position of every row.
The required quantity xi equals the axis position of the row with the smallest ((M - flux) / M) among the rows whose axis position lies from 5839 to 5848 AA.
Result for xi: 5845.98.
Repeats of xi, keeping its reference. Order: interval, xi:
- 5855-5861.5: 5860.81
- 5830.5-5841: 5840.60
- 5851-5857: 5851.37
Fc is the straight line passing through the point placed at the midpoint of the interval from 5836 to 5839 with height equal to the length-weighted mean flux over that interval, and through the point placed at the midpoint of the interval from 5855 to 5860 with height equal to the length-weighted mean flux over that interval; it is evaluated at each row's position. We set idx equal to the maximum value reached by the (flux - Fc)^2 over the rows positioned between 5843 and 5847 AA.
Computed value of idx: 0.23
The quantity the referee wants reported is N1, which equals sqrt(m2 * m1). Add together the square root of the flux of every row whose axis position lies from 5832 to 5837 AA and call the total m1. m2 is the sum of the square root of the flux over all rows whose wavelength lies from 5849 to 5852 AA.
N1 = 11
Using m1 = 16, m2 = 8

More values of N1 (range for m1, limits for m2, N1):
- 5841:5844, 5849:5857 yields 14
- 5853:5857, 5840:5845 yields 13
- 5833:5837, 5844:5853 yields 18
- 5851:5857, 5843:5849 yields 20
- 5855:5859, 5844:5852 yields 16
